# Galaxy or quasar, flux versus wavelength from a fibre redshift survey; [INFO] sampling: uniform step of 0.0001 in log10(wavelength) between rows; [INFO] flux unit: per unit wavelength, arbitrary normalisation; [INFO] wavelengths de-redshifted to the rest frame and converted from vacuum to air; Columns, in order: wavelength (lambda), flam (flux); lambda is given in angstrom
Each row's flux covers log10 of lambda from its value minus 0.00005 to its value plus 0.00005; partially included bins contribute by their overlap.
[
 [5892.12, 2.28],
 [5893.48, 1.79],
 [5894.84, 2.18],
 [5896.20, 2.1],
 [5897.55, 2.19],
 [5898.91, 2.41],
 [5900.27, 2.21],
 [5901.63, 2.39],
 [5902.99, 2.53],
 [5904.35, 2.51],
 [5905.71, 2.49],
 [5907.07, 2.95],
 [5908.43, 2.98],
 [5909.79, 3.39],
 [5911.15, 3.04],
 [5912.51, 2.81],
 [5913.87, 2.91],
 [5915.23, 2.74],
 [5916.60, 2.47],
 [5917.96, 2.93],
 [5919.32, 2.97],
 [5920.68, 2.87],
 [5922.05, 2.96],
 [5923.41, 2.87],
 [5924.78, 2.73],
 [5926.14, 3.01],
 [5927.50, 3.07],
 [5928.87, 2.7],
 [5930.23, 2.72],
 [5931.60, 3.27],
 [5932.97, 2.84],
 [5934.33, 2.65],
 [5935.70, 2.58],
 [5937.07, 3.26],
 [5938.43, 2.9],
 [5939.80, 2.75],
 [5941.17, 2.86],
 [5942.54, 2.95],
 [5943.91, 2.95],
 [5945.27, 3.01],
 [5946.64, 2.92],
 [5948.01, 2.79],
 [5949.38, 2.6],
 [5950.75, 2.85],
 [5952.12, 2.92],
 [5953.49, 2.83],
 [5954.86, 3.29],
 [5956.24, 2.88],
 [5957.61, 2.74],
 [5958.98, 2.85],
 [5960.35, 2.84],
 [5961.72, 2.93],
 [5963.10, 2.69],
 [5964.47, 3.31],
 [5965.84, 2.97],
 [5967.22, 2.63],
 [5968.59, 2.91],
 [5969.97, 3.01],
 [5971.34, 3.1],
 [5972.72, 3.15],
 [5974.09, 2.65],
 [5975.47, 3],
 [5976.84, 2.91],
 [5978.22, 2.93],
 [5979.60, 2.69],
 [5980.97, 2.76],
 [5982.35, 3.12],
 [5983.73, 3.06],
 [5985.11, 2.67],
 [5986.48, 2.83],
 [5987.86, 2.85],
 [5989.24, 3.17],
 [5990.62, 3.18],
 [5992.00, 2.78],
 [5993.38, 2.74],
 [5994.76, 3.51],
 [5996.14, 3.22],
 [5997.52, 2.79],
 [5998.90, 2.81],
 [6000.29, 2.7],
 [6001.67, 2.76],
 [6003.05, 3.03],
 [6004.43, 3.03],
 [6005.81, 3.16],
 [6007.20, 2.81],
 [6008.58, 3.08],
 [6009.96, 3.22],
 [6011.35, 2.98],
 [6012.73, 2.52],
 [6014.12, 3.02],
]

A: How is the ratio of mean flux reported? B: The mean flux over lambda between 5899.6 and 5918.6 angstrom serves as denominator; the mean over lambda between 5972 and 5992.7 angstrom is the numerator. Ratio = 1.06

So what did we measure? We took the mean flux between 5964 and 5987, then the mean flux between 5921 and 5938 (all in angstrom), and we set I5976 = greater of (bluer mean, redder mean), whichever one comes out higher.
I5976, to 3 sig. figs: 2.92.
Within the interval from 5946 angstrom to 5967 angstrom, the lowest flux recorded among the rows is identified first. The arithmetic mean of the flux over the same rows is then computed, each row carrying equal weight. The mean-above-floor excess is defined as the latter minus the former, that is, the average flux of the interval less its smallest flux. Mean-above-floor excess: 0.29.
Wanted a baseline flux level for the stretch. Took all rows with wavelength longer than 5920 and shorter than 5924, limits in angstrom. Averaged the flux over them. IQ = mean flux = 2.90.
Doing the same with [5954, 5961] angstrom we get 2.92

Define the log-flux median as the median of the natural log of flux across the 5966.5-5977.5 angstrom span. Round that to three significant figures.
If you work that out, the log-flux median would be 1.08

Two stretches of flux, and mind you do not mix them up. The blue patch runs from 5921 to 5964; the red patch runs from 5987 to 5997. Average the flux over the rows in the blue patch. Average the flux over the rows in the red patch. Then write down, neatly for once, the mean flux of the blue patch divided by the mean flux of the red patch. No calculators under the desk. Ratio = 0.94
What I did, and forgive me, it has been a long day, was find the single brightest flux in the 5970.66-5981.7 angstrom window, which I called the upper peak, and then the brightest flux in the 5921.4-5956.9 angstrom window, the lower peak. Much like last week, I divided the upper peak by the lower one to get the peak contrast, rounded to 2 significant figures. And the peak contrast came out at 0.96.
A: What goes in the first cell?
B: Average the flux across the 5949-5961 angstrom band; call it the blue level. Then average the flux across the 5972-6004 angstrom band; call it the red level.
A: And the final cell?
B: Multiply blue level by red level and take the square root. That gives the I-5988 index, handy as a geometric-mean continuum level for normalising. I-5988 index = 2.90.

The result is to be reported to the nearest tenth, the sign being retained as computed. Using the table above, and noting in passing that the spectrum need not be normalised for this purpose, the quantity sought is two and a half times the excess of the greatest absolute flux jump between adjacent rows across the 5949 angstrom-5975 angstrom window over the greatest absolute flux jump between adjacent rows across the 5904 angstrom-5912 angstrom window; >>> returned 0.4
